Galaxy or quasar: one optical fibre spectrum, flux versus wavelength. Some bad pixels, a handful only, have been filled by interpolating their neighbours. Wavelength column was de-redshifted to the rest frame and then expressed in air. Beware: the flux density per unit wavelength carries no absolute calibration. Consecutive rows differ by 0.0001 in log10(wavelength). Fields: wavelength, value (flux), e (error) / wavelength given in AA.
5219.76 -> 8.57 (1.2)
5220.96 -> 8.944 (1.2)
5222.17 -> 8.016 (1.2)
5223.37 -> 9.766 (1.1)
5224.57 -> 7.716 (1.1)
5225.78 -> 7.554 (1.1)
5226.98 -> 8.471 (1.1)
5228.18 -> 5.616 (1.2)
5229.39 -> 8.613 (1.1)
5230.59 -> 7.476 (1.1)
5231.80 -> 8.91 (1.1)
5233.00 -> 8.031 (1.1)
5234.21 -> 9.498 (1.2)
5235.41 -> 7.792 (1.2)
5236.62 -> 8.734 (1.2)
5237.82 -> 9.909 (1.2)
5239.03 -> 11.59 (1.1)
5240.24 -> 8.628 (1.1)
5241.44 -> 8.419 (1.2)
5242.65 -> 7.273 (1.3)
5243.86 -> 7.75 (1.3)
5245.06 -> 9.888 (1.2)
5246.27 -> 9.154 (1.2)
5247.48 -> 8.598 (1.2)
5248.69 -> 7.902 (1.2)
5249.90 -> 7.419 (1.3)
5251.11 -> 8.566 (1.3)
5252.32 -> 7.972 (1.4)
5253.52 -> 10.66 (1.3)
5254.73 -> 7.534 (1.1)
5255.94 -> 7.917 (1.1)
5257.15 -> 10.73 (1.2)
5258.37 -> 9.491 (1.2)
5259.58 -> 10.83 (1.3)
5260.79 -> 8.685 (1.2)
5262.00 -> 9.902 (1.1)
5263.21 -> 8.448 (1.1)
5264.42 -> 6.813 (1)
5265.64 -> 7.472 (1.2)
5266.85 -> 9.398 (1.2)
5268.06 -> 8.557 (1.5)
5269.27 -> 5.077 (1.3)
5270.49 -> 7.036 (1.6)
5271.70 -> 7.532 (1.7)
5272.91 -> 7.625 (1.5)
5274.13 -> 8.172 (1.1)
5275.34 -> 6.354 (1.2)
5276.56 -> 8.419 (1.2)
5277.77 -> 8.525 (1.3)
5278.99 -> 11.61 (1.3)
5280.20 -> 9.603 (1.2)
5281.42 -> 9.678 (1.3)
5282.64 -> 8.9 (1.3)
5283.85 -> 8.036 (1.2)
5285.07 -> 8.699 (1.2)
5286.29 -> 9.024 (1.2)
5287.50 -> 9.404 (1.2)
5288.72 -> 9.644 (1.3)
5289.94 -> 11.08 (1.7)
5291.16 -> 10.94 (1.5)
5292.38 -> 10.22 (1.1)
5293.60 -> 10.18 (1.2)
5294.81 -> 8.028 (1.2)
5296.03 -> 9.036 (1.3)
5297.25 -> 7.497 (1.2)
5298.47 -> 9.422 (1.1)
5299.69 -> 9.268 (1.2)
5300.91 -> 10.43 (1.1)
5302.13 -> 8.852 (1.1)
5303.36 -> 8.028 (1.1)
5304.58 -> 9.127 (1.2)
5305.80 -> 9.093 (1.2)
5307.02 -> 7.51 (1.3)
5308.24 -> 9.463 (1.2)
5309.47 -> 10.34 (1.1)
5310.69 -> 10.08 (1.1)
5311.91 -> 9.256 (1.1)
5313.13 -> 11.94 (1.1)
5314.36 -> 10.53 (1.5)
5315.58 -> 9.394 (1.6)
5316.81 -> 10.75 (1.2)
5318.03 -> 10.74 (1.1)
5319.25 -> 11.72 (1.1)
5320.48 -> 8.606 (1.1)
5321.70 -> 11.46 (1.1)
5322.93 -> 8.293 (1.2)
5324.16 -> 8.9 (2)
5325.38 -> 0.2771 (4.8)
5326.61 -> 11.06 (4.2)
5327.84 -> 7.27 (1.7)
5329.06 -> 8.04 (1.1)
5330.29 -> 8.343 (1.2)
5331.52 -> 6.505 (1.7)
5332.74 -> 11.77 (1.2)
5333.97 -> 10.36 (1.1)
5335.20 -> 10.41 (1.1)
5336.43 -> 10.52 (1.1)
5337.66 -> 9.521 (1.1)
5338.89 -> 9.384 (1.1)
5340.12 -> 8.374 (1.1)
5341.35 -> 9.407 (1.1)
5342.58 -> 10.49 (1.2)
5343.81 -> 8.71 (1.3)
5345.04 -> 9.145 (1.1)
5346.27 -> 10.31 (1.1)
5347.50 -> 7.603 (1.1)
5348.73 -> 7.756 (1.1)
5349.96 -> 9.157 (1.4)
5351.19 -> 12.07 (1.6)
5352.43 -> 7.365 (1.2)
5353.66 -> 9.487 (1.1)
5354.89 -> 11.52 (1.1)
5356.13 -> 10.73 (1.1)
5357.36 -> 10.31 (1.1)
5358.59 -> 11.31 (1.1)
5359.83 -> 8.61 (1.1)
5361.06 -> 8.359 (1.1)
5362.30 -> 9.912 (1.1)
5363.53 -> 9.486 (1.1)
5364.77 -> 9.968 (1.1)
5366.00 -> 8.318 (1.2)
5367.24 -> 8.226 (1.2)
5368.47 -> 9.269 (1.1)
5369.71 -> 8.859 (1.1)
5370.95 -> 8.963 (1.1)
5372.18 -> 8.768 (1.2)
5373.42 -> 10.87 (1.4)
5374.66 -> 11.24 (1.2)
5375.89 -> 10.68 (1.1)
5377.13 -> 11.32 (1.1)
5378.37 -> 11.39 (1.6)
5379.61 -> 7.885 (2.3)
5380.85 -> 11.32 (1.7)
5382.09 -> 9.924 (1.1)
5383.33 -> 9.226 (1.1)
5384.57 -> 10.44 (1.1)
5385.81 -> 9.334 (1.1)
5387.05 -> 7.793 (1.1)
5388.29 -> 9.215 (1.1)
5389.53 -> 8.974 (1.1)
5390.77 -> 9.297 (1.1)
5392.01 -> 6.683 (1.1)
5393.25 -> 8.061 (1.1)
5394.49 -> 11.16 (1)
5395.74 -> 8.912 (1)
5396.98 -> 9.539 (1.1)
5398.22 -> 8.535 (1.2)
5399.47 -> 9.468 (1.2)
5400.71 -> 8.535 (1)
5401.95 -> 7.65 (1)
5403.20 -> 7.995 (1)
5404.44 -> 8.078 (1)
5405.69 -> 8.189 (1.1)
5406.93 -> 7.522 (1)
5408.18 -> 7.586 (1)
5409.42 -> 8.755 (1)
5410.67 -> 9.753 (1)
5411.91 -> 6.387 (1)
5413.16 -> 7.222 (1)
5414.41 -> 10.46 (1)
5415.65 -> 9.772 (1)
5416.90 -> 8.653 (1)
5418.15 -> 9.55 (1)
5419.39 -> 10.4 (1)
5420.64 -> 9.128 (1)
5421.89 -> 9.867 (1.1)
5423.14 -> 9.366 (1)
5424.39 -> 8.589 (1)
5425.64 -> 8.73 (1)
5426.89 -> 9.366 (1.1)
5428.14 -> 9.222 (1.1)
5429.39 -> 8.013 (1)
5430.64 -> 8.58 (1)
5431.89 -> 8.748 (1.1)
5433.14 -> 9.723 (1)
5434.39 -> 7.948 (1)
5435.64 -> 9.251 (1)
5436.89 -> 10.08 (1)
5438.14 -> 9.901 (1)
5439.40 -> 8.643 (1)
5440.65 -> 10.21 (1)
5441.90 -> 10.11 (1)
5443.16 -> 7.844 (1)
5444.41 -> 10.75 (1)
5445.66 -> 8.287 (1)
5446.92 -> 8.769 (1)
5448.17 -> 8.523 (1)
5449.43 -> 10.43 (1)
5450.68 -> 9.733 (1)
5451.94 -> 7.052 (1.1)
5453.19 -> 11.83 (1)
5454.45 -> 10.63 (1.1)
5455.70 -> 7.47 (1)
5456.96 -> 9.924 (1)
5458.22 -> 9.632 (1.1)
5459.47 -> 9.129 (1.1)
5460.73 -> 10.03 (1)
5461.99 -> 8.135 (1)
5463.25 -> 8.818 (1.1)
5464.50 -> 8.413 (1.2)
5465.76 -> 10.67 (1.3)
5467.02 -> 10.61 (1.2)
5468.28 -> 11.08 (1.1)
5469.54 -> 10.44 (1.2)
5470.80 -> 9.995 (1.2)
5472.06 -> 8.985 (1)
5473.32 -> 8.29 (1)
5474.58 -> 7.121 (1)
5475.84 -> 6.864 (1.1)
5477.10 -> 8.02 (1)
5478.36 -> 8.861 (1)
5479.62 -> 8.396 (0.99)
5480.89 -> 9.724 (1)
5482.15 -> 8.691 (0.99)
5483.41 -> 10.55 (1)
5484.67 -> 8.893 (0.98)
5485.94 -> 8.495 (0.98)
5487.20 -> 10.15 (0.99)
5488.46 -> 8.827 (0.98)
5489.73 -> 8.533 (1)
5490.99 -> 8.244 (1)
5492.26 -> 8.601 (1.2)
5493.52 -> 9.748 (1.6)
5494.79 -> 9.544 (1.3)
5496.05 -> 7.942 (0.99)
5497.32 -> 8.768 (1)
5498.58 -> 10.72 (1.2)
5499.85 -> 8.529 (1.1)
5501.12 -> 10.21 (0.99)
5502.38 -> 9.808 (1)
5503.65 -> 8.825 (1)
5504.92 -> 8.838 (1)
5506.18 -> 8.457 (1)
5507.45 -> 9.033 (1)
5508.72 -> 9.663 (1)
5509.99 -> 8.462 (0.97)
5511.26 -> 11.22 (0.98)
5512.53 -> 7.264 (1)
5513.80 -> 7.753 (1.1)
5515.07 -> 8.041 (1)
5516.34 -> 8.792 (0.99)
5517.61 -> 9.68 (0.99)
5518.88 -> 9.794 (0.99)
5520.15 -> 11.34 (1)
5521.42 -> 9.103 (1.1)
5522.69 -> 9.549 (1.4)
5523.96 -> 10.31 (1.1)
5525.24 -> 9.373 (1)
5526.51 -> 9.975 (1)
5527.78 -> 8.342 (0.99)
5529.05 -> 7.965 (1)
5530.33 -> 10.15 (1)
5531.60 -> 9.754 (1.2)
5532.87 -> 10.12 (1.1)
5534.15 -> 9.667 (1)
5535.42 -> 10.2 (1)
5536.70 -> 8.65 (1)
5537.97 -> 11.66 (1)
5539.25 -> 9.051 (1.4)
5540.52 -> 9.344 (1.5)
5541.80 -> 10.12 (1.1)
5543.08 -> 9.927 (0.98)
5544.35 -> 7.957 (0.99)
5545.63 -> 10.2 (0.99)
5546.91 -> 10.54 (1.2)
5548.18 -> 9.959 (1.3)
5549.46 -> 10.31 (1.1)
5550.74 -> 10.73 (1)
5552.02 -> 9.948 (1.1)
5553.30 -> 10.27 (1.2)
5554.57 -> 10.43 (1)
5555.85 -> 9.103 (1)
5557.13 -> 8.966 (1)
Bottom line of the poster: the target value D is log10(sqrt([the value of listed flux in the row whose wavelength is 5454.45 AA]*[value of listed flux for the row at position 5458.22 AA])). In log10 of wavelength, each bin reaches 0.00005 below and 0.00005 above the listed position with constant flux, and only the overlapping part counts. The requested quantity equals 1.01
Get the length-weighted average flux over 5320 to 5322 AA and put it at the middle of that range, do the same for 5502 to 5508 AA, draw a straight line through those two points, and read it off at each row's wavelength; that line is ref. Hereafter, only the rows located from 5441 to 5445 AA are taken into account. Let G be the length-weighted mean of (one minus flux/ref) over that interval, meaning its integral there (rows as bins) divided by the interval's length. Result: -0.03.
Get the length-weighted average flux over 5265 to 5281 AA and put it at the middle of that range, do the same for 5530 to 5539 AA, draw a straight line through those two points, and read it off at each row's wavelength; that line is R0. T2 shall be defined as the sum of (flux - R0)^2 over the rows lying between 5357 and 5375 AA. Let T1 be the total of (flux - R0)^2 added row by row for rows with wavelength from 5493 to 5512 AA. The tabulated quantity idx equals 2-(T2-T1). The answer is -7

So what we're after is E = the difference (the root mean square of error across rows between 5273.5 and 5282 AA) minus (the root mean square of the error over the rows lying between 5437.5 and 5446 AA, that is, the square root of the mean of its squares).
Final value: 0.23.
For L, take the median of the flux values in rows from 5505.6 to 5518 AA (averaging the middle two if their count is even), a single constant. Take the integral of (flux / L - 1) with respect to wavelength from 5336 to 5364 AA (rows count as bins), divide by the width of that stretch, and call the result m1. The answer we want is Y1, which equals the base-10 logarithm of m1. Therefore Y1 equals -0.98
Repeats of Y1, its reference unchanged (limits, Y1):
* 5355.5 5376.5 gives -0.93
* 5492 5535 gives -1.12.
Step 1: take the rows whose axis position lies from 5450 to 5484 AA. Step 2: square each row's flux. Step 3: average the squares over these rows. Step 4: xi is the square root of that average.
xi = 9.3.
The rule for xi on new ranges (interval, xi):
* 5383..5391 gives 9.2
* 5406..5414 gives 7.9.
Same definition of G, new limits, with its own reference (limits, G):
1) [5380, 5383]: -0.07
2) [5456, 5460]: -0.02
